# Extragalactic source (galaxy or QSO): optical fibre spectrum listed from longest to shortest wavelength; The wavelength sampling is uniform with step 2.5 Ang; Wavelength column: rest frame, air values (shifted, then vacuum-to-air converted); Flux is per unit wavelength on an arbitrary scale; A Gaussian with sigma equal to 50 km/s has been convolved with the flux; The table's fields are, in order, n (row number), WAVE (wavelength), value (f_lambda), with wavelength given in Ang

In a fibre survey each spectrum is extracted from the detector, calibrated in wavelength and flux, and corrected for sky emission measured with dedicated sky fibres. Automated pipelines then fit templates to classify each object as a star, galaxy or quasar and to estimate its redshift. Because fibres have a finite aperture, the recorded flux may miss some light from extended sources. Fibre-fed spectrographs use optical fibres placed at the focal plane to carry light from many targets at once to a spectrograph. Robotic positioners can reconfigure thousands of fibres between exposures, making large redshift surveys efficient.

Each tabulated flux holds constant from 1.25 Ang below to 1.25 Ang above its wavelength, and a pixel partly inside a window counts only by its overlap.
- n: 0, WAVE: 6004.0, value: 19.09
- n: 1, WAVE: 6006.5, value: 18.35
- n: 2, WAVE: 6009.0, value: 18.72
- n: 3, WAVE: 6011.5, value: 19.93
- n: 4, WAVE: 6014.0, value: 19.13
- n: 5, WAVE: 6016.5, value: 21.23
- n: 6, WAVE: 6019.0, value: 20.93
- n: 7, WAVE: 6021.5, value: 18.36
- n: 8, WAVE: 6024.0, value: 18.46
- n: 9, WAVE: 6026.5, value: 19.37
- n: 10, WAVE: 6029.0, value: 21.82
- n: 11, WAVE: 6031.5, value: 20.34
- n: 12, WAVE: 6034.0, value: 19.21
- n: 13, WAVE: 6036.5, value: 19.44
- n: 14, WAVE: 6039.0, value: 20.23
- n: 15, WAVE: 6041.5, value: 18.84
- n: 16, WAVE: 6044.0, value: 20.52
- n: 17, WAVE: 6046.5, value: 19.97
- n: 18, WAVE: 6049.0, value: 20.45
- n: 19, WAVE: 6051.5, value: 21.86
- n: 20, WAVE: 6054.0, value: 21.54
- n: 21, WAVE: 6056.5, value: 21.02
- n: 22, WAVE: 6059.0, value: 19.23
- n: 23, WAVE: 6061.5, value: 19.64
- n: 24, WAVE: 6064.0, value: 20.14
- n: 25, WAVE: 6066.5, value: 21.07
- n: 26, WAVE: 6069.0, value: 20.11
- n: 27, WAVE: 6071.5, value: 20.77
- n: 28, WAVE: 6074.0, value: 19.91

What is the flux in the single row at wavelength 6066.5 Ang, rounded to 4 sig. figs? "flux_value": 21.07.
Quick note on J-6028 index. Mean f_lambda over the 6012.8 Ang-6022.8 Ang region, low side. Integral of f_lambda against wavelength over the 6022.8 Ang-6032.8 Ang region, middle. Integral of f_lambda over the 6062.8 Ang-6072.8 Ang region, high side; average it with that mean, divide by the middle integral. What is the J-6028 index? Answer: 0.563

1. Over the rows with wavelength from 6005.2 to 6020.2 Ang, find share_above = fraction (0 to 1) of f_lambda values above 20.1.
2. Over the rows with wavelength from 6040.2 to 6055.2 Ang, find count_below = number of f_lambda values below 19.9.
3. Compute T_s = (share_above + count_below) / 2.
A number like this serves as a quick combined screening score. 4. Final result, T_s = 0.7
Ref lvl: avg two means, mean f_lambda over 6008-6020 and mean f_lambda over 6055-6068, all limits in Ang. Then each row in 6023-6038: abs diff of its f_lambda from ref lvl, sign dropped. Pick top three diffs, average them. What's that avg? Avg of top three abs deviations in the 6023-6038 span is 1.42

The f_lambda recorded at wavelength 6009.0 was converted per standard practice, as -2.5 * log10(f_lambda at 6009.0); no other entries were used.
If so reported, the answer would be -3.18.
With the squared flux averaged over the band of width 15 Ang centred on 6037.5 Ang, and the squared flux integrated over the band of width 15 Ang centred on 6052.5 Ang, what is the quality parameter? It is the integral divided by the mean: 16.4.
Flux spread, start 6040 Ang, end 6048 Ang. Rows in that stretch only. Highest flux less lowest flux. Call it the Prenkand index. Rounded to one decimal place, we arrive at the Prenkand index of 1.7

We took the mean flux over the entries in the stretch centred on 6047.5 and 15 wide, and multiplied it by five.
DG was 103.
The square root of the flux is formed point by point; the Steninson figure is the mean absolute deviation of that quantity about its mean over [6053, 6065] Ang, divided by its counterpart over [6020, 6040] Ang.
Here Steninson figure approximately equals 0.890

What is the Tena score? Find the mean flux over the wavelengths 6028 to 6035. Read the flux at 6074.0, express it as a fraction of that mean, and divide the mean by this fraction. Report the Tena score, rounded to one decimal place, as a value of 21.0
